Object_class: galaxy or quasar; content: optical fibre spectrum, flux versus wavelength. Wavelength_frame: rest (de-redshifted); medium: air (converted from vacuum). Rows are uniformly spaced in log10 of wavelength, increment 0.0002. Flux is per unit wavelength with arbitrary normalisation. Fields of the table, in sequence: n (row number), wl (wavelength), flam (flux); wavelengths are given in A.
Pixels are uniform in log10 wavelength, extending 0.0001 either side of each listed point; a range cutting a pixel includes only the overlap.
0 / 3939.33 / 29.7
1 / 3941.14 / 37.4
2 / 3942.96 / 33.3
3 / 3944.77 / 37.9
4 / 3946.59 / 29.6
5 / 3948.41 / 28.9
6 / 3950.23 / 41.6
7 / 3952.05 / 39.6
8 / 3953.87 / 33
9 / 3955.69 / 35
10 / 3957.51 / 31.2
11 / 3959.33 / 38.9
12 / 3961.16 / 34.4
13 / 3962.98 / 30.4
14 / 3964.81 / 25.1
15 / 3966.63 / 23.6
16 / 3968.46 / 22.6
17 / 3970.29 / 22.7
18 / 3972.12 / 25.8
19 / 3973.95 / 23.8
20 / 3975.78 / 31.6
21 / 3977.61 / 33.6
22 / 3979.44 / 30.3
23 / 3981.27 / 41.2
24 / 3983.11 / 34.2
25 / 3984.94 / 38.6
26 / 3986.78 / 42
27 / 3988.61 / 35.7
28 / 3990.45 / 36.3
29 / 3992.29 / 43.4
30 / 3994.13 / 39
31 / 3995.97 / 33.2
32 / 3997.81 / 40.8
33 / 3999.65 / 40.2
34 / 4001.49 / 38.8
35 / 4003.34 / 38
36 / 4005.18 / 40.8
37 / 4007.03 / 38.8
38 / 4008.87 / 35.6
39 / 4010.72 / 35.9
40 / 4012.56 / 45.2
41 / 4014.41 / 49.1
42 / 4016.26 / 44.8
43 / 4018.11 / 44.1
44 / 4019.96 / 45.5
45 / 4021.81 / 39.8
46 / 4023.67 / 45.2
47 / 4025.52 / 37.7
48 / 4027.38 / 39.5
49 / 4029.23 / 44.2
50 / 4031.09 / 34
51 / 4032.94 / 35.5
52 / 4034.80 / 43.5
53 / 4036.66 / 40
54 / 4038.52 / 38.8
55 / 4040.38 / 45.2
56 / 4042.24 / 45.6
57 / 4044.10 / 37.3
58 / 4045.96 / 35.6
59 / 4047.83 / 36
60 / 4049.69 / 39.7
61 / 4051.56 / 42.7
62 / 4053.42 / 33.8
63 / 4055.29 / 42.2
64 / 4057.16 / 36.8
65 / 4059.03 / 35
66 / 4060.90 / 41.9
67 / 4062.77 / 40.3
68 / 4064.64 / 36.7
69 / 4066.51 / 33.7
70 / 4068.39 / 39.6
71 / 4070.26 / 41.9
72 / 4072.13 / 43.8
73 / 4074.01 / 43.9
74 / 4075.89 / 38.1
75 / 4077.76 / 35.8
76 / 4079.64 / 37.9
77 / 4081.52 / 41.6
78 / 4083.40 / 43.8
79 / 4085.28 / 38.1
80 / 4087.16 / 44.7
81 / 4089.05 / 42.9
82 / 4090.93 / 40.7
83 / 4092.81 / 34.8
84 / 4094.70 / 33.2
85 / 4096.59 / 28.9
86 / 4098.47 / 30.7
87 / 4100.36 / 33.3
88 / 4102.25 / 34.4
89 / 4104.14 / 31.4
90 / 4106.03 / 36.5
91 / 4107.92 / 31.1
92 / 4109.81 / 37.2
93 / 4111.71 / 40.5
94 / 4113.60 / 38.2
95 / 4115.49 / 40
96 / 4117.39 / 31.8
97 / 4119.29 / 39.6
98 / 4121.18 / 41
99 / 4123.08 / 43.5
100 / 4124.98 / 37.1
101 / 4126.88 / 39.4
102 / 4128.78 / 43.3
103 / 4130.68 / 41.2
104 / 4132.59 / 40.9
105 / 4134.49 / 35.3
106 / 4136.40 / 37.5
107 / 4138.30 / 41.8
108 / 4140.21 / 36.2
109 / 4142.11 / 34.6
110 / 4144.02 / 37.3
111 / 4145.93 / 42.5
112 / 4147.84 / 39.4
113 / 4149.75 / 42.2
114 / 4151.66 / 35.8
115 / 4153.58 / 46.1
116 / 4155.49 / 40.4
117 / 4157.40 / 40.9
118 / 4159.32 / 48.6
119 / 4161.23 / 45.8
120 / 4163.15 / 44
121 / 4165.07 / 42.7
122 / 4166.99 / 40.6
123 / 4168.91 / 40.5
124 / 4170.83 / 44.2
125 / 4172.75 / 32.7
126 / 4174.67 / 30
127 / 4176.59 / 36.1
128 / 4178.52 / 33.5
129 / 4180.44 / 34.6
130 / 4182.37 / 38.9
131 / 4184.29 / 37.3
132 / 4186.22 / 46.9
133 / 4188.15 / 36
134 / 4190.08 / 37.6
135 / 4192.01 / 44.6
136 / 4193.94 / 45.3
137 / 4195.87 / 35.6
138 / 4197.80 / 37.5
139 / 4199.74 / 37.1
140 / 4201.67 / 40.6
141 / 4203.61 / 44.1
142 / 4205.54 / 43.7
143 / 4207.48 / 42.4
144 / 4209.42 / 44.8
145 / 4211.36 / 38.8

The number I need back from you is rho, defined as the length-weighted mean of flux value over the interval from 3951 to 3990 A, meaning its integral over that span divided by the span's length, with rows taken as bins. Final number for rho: 32.2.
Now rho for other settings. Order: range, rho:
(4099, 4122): 36.1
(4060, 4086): 39.8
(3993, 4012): 38.3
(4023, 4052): 39.9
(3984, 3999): 38.7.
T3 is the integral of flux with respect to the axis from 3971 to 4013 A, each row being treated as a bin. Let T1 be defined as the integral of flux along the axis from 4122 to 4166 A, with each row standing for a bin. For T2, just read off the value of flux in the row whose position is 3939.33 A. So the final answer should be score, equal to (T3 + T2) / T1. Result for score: 0.87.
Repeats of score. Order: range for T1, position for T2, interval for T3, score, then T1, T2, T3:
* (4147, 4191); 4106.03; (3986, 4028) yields 0.99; 1750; 36.5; 1697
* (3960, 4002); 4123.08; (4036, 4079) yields 1.24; 1401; 43.5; 1690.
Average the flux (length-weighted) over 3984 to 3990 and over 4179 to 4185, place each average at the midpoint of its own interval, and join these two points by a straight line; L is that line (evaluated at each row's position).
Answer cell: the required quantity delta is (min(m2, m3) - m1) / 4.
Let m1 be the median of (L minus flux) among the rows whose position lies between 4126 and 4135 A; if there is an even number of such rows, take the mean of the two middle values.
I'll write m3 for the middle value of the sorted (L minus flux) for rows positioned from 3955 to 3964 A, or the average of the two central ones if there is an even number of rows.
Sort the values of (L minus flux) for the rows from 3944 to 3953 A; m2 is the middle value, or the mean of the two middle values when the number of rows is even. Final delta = 1.2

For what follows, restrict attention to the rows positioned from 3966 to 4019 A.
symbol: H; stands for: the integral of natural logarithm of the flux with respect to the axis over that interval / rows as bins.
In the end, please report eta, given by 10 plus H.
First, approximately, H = 189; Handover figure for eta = 199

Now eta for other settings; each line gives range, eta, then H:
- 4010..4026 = 70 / 60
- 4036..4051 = 65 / 55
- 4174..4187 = 57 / 47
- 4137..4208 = 271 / 261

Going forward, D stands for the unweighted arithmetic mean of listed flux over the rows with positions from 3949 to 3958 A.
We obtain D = 36.1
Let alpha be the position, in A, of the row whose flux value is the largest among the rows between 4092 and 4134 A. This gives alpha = 4123.08 A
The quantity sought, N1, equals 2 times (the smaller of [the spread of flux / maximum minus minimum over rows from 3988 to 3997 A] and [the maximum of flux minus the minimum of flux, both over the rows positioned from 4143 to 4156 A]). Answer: 20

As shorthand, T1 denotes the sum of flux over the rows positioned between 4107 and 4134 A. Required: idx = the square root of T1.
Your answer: 23.3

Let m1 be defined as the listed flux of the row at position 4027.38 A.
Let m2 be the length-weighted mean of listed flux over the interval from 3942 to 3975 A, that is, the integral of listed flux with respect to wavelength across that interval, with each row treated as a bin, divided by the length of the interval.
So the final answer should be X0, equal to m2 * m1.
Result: 1223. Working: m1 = 39.5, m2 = 31.0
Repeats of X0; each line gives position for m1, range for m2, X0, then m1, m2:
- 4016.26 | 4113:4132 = 1772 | 44.8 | 39.6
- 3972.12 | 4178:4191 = 980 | 25.8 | 38.0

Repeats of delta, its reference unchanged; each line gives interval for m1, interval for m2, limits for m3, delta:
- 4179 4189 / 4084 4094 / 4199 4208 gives -1.3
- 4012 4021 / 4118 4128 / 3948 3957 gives 1.1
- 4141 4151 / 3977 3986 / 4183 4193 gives 0.3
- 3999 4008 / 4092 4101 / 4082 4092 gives -1.2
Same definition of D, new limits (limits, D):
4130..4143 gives 38.2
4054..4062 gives 39.0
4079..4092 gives 41.4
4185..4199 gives 40.5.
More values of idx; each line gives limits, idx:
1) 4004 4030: 24.2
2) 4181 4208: 23.8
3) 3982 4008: 23.2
